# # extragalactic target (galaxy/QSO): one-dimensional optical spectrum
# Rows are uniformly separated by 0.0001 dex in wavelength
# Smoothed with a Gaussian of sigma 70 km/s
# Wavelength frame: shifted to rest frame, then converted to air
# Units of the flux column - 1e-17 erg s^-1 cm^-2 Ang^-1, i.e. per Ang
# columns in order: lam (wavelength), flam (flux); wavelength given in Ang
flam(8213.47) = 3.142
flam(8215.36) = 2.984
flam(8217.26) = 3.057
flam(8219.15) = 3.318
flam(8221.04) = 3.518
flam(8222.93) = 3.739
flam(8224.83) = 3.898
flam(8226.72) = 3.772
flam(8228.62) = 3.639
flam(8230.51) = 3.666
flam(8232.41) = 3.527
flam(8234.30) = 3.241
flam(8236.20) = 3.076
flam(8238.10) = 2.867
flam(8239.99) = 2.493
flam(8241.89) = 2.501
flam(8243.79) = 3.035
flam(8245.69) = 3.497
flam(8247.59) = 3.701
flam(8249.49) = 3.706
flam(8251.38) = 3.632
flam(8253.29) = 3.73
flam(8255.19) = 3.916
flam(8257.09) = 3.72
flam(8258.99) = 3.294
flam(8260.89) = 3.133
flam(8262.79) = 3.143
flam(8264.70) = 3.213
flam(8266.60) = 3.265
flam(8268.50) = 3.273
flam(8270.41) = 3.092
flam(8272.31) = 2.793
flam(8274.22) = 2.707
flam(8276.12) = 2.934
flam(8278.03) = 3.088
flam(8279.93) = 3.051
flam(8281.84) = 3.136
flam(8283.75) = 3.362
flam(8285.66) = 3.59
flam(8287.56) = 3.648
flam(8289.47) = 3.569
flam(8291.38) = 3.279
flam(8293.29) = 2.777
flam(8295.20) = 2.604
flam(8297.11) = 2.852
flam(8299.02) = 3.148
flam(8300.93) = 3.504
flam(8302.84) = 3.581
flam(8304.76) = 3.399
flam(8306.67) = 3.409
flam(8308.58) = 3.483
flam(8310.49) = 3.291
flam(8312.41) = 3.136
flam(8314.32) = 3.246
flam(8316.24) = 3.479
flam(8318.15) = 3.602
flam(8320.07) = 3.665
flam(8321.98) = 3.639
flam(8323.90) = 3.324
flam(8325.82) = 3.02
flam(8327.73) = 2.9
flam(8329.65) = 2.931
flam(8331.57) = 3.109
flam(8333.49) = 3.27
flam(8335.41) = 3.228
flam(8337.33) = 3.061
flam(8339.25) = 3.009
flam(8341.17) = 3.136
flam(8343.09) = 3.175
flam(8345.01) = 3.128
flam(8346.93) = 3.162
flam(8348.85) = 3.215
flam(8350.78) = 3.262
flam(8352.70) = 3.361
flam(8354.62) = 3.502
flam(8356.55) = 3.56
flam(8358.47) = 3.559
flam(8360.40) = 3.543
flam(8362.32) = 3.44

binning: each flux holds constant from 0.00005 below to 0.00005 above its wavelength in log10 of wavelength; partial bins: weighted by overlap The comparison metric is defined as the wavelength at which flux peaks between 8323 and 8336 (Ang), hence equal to 8323.90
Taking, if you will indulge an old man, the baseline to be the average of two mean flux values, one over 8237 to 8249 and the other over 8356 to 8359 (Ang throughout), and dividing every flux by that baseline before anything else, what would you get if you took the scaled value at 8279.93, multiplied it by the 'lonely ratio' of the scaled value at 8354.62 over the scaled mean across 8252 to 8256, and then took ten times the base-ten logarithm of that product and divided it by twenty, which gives -0.035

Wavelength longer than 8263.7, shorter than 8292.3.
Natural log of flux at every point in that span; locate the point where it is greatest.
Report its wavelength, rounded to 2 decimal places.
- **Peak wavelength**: 8287.56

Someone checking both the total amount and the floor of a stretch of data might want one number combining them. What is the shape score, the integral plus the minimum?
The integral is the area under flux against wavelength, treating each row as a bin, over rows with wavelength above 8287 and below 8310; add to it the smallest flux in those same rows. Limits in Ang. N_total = 78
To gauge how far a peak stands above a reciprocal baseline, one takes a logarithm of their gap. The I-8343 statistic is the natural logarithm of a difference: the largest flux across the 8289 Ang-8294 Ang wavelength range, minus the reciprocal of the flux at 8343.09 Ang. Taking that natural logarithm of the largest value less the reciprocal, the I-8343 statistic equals 1.18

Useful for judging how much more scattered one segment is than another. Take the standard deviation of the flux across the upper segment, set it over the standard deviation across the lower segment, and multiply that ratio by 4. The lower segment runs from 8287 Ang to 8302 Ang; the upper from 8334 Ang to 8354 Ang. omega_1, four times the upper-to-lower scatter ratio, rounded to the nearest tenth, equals 1.0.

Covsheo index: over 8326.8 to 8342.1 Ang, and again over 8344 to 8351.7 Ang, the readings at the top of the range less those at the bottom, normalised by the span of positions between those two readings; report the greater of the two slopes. 0.023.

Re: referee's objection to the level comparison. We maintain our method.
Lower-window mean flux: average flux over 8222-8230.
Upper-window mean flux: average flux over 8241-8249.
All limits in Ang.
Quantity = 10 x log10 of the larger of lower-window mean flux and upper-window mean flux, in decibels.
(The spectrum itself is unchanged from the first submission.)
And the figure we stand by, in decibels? 5.75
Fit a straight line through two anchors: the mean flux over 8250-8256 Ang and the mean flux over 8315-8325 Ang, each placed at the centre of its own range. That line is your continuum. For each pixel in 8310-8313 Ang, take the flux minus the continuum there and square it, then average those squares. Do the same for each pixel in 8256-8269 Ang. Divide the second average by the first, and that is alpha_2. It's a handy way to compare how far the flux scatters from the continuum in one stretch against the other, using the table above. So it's 1.7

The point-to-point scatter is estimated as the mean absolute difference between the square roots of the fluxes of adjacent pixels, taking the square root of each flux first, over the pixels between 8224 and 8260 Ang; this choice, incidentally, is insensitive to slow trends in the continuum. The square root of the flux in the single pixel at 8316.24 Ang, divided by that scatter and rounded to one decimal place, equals 33.2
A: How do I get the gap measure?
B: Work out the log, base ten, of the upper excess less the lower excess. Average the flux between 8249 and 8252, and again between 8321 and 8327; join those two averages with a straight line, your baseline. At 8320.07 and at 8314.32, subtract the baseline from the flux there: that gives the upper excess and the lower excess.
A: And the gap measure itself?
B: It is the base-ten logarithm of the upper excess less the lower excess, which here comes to -0.35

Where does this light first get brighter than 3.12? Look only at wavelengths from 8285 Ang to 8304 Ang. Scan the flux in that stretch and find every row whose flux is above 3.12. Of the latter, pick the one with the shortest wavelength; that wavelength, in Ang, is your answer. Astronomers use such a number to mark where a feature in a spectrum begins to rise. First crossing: 8285.66 Ang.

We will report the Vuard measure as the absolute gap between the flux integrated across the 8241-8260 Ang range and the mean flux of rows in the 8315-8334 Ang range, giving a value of 62.7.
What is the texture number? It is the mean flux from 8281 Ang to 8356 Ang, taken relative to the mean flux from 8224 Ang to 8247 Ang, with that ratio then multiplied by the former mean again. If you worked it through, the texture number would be 3.26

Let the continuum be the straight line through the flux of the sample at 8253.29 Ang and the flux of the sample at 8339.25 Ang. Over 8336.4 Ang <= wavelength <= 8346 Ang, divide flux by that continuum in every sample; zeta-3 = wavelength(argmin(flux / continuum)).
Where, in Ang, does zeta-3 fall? 8339.25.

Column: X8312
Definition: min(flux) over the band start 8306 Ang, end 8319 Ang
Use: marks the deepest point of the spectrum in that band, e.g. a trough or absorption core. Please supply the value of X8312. 3.136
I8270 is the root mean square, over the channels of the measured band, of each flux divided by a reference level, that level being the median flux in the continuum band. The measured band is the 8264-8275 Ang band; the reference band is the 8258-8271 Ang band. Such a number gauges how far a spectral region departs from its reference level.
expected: 0.95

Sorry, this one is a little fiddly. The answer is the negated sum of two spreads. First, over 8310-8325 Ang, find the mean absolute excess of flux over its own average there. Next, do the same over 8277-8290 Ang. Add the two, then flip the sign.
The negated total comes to -0.39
